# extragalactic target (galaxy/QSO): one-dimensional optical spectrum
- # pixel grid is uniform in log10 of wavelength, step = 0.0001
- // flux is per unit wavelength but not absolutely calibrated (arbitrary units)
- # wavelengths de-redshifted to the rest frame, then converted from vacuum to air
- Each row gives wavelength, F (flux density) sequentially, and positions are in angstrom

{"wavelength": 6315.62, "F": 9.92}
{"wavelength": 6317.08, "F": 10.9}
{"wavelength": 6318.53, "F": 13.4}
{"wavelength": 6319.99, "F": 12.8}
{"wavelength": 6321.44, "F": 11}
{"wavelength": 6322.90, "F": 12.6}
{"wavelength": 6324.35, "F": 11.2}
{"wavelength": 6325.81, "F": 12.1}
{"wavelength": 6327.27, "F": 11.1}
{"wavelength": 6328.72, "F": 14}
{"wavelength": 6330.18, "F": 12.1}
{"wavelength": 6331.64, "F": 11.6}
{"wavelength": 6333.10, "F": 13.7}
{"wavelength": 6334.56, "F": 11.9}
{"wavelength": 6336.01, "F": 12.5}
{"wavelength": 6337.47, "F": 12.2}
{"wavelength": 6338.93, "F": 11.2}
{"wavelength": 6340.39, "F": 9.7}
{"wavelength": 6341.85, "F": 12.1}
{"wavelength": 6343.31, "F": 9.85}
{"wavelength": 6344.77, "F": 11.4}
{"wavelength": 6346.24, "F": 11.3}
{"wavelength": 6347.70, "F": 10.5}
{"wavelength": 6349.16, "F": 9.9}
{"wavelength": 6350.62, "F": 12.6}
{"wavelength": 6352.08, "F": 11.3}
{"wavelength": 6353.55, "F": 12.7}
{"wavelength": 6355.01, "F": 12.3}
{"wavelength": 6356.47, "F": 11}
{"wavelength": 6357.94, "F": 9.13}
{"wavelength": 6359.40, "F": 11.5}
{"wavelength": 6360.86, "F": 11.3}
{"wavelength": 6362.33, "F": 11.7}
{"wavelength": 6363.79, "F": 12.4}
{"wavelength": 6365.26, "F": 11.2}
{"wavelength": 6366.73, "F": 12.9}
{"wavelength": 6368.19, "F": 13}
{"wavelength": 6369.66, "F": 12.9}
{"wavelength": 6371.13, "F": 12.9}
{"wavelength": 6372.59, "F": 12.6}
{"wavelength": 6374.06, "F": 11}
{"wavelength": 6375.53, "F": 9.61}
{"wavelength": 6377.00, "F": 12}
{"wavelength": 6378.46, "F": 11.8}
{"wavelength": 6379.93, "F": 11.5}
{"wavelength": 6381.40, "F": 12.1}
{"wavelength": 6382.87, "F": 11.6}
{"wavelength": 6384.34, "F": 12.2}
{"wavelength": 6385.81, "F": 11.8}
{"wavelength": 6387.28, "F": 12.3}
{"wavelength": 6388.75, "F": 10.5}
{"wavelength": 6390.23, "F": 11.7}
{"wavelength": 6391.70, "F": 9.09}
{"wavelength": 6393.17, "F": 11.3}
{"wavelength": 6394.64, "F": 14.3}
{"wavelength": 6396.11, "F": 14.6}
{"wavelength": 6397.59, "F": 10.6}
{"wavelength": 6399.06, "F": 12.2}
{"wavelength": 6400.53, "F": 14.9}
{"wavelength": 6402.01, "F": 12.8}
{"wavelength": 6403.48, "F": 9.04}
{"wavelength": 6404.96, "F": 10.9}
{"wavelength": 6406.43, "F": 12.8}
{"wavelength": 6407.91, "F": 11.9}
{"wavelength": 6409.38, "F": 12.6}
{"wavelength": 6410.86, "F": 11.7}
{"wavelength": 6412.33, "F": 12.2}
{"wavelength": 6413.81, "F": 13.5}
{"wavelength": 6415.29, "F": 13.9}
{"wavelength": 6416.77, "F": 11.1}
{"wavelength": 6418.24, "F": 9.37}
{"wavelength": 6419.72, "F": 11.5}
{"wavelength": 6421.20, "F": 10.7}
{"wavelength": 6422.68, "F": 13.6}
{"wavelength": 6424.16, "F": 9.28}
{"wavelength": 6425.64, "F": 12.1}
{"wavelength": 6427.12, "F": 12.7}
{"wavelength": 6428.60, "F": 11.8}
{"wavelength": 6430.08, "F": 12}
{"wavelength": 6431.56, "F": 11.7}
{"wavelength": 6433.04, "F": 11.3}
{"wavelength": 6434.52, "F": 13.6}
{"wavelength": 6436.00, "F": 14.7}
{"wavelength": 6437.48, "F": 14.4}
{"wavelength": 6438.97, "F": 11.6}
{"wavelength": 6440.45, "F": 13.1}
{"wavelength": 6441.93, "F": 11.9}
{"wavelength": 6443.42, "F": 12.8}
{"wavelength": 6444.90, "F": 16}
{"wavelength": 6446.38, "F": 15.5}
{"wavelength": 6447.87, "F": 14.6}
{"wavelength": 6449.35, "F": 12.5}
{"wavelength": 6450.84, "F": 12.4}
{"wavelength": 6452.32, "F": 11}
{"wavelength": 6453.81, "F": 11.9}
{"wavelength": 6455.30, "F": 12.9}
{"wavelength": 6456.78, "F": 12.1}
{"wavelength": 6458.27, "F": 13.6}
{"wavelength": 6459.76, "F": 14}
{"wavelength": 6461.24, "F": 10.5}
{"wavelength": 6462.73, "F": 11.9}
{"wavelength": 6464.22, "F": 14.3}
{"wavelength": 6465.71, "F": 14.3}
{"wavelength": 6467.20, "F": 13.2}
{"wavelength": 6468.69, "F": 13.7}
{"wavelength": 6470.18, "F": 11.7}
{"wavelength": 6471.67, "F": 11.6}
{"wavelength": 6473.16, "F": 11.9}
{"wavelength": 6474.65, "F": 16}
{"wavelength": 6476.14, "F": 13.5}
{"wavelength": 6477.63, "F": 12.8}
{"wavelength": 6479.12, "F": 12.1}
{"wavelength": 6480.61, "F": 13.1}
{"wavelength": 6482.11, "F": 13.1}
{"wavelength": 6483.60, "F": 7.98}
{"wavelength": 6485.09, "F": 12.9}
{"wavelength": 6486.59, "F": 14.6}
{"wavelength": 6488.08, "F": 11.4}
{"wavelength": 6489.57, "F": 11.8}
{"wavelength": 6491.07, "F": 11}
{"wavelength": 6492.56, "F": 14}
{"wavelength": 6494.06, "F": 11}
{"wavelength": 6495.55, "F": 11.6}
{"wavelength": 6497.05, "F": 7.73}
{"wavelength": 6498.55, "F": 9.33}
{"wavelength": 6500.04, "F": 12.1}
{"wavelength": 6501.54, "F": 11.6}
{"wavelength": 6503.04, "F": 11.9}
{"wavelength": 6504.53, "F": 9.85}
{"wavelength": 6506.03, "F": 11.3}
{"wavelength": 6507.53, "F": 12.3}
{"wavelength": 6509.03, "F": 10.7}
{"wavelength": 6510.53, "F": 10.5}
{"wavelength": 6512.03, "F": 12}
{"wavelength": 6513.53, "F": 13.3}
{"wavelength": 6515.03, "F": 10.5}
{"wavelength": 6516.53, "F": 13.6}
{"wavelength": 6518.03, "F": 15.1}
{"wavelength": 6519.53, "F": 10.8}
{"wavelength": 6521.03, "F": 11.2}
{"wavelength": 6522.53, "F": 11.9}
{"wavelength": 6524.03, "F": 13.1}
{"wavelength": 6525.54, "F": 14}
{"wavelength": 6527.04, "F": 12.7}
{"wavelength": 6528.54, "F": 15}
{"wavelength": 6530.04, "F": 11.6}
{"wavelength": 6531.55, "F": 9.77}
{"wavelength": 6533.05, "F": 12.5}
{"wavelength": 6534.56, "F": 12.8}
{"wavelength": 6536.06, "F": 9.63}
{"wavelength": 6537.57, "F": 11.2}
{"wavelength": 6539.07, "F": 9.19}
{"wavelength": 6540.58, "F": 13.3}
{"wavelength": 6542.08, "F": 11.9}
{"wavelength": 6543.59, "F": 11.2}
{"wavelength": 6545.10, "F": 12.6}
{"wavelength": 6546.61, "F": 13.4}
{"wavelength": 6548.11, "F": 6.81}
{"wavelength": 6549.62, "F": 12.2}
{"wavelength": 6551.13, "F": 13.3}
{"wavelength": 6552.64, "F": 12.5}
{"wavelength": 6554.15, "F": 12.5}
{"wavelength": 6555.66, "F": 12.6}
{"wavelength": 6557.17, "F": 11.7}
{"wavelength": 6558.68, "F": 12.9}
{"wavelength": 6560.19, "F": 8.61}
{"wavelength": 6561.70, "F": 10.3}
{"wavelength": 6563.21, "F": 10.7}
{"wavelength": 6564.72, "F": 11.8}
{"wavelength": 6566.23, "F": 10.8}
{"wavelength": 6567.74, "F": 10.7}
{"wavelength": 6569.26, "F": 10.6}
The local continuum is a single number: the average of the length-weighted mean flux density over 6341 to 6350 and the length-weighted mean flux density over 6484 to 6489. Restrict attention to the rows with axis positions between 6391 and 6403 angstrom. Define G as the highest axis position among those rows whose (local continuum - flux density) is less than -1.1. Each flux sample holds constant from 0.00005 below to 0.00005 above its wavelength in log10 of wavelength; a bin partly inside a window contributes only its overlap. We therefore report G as 6400.53 angstrom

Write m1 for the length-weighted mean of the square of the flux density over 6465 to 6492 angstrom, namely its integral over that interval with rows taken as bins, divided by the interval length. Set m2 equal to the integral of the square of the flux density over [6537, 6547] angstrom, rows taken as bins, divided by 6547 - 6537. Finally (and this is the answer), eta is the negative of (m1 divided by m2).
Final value -1.1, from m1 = 162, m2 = 141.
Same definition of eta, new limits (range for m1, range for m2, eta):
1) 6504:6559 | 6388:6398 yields -1.0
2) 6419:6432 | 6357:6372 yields -1.0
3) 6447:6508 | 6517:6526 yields -0.9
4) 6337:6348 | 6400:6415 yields -0.8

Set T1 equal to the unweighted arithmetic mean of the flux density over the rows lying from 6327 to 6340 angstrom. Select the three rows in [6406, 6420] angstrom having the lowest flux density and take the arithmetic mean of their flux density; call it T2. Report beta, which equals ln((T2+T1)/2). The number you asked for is 2.44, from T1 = 12.3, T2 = 10.7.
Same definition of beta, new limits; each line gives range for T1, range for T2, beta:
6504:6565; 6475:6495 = 2.39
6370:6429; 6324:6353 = 2.38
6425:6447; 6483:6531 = 2.37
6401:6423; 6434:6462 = 2.44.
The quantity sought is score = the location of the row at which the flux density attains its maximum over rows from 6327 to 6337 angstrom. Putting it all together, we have 6328.72 angstrom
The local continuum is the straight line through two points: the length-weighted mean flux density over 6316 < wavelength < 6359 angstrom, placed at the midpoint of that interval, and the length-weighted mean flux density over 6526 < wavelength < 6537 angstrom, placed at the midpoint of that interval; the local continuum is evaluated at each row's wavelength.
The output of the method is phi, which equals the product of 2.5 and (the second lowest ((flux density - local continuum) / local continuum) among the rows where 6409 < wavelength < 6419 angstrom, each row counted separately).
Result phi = -0.15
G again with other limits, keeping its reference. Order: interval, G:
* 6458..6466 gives 6465.71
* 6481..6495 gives 6492.56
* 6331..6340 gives 6333.10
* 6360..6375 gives 6371.13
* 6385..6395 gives 6394.64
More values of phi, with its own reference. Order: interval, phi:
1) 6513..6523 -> -0.25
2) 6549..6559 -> 0.03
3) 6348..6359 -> -0.38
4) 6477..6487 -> 0.03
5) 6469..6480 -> -0.05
